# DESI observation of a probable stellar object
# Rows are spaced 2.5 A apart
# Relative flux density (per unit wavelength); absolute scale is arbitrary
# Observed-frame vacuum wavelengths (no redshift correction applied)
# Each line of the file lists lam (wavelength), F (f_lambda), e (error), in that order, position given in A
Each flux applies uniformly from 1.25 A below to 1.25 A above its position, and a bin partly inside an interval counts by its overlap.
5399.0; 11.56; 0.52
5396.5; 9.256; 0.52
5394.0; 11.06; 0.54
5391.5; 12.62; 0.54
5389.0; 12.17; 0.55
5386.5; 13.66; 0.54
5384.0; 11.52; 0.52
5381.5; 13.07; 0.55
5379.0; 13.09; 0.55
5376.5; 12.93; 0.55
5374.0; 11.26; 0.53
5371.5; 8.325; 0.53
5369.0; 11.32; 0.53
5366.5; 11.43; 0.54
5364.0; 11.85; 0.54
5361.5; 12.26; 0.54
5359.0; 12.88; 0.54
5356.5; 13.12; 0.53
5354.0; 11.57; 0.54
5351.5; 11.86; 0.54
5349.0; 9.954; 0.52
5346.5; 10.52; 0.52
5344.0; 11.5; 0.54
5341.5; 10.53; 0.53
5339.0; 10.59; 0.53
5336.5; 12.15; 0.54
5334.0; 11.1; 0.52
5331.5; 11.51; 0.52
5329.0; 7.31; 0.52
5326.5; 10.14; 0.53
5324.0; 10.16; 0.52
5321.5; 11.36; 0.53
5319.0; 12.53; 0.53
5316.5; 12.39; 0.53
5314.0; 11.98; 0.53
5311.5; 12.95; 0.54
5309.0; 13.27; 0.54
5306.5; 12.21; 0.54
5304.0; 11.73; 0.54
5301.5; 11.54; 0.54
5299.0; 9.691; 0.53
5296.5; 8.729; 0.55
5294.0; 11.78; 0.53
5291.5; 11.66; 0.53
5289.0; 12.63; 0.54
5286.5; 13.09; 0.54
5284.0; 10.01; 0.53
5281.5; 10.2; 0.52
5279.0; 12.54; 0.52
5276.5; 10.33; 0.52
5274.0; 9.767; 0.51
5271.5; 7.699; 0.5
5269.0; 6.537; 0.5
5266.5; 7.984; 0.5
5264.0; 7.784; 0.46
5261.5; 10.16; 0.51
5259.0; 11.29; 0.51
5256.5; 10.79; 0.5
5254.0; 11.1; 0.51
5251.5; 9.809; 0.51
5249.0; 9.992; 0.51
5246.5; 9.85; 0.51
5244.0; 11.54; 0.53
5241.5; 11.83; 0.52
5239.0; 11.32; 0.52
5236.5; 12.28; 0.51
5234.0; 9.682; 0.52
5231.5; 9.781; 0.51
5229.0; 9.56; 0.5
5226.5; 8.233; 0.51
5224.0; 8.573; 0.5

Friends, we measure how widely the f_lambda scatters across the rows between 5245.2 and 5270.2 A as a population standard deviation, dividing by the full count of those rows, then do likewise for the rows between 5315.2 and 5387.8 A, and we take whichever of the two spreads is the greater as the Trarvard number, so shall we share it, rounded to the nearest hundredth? 1.49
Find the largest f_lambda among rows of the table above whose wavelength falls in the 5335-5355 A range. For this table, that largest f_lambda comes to 12.15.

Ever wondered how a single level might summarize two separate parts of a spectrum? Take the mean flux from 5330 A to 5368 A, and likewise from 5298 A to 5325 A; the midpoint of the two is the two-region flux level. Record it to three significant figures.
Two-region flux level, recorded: 11.7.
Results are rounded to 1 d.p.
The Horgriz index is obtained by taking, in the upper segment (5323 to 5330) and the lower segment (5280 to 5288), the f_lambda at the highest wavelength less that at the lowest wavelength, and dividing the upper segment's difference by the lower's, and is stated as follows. -1.0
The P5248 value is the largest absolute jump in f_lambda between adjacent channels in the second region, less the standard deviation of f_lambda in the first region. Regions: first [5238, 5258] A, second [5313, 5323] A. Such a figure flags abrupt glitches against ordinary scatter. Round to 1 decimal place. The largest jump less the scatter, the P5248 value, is 0.4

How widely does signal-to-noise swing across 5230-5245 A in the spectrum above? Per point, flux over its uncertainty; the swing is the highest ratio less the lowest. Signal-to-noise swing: 5.5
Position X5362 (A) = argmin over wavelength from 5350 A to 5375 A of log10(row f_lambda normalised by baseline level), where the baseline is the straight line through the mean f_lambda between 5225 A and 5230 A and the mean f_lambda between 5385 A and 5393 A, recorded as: 5371.5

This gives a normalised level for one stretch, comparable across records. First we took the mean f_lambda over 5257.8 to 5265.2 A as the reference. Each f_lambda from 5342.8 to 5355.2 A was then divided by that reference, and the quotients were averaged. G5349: 1.14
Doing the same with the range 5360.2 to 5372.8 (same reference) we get 1.13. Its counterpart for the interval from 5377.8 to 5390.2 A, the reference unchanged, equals 1.30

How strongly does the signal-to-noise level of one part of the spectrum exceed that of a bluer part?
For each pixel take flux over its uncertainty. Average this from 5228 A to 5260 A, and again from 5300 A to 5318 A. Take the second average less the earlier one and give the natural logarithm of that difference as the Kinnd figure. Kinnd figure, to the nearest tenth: 0.7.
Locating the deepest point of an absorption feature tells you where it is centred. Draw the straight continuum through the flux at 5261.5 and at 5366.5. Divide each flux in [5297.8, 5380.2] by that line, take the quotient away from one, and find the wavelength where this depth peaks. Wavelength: 5329.0 A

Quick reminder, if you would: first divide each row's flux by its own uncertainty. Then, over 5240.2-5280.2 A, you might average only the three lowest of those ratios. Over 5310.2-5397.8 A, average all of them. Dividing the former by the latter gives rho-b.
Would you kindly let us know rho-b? 0.69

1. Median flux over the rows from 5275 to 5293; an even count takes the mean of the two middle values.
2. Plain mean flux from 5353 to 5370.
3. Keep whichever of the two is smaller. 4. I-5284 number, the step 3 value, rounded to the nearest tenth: 11.7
